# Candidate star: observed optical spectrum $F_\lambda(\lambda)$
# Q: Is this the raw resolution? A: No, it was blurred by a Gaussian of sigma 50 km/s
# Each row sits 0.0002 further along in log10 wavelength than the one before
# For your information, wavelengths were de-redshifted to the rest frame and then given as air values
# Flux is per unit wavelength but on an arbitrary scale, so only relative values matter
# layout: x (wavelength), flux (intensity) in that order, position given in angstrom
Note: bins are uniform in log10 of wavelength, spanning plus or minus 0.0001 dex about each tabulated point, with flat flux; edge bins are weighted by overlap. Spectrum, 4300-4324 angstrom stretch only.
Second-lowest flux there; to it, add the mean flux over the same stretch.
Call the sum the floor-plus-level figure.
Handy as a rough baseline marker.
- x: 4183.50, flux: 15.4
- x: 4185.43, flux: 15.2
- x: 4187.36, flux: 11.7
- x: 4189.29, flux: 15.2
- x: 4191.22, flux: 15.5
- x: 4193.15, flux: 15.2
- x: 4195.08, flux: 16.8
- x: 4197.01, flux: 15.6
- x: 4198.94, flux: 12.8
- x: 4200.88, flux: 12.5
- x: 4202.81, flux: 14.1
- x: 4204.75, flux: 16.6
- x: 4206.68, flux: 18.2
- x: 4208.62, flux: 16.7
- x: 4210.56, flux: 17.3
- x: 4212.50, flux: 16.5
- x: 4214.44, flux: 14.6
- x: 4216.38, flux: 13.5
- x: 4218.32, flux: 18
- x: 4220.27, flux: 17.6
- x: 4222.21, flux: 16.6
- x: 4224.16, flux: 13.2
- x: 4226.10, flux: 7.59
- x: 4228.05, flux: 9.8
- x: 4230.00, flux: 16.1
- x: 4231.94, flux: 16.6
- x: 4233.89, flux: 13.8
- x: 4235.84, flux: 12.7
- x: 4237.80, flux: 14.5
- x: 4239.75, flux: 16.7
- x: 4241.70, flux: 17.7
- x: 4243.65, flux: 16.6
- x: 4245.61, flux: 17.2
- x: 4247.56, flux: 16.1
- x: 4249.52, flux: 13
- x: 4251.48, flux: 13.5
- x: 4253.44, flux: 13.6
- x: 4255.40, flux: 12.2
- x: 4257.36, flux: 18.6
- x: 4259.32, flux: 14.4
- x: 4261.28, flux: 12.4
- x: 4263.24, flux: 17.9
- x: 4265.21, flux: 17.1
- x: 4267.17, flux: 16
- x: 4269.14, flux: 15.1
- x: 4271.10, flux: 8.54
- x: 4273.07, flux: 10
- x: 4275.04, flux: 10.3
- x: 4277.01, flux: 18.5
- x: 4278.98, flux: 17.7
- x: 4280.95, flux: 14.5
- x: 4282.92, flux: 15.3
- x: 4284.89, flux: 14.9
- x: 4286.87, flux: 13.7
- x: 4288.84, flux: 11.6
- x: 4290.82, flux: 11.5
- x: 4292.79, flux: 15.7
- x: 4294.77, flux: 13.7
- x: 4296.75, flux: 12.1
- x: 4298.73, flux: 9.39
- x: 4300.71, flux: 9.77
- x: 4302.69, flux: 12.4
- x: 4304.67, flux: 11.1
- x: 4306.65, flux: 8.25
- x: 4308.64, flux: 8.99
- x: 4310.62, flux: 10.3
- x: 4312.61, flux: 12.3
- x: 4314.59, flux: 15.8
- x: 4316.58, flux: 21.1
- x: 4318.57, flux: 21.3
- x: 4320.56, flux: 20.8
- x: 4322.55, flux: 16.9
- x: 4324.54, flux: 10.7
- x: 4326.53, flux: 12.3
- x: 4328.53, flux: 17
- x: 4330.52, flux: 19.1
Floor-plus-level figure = 23.1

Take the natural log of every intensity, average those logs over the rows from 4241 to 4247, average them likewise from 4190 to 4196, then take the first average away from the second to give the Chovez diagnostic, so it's -0.08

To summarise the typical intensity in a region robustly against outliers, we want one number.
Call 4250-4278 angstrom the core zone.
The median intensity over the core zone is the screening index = 14.0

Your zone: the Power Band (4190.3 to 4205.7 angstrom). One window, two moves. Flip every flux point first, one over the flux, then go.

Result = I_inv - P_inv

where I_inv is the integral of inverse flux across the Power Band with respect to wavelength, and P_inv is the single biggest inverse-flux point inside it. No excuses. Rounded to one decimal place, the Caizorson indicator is 1.0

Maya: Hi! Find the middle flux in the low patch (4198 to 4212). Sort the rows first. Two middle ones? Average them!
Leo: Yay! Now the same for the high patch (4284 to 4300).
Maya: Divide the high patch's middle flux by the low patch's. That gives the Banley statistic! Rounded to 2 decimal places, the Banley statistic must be 0.78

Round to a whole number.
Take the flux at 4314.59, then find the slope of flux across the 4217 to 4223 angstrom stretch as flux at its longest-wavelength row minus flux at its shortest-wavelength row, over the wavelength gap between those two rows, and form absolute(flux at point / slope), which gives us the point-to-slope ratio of 44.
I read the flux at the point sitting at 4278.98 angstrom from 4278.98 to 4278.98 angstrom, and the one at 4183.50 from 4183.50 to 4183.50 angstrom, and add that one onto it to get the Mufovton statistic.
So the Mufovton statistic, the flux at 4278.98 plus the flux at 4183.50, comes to 33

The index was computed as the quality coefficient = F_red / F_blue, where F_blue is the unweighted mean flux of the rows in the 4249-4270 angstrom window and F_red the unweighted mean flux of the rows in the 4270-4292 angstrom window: 0.89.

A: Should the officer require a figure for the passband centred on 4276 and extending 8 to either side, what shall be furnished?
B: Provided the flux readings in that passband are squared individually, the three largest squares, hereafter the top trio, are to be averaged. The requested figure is 297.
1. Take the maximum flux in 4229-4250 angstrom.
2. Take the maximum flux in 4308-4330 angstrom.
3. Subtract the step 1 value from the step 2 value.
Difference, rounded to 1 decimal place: 3.6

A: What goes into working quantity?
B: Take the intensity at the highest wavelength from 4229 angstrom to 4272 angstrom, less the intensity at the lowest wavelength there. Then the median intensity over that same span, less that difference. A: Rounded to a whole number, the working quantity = 23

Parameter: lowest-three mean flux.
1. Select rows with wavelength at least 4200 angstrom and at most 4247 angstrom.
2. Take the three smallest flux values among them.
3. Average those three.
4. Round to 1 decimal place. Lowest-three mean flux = 10.0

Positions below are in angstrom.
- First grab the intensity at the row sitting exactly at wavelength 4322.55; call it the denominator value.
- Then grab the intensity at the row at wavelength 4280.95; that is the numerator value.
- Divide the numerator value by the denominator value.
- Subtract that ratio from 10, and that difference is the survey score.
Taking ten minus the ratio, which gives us 9.1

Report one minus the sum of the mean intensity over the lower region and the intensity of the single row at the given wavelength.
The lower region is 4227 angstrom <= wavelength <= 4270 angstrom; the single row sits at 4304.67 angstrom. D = -25.2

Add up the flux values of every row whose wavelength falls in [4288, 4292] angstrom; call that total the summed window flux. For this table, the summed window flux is 23.1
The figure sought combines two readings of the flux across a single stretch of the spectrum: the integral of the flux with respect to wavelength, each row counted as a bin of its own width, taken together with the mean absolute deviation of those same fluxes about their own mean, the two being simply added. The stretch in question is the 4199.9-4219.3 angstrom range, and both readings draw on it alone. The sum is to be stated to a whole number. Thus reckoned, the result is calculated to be 308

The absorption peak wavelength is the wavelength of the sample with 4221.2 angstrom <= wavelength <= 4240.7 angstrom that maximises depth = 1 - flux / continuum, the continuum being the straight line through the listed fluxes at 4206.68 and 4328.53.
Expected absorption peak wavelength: 4226.10 angstrom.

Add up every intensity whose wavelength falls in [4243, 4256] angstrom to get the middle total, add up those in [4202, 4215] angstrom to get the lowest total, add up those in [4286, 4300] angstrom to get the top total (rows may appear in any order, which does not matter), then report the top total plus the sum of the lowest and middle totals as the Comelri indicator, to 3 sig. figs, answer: 304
